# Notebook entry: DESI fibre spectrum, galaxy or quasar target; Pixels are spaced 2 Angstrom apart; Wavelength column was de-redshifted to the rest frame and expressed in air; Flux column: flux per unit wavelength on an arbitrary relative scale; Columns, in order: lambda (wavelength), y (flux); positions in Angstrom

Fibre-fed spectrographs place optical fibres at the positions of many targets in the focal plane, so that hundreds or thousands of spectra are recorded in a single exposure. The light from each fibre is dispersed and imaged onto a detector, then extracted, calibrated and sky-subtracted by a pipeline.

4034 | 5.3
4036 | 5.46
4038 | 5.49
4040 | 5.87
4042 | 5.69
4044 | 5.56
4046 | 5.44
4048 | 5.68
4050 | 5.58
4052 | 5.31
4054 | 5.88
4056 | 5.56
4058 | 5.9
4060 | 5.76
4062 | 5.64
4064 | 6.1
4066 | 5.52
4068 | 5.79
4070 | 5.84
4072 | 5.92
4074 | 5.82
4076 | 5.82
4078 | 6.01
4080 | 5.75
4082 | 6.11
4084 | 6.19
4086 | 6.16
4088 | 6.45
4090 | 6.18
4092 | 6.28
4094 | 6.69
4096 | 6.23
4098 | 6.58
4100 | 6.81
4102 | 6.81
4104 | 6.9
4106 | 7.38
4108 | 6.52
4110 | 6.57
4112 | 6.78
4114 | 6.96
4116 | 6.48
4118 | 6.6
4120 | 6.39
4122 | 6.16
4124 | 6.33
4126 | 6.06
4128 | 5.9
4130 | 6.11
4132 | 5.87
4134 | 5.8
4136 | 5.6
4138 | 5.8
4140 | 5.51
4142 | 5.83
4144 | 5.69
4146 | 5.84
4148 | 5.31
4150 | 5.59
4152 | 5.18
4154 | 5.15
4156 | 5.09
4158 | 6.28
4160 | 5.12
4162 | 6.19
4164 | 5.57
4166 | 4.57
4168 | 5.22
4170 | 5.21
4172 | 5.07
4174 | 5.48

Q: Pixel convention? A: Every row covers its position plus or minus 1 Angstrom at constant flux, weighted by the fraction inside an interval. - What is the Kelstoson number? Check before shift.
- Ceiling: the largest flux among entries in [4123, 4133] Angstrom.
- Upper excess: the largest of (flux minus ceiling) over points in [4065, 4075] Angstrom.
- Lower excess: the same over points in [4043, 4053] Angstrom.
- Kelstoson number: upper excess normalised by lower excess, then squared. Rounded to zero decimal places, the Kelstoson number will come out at 0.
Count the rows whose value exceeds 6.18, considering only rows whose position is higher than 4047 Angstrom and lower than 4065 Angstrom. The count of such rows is 0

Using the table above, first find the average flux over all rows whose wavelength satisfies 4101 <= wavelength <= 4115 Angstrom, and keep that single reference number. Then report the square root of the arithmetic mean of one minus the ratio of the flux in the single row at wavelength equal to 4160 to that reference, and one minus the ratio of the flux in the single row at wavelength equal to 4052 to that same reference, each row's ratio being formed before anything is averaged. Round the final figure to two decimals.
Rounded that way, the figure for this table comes 0.49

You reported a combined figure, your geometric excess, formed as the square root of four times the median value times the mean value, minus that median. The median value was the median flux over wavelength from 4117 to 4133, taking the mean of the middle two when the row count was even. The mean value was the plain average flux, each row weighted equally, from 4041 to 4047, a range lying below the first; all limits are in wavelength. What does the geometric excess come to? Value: 5.5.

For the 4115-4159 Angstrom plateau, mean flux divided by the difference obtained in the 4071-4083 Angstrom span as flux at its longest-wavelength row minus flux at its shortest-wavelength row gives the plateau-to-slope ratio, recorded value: 31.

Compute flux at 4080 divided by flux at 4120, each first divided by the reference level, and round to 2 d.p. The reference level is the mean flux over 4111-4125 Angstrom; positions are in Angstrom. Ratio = 0.90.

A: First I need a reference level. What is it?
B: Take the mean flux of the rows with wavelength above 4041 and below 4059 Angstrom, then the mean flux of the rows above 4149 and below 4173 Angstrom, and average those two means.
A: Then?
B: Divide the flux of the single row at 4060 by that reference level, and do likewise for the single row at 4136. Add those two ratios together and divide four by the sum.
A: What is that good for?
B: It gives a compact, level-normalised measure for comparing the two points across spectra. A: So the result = 1.93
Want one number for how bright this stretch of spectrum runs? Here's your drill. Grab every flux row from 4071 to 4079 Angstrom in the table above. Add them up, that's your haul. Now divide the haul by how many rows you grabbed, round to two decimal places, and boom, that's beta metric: 5.89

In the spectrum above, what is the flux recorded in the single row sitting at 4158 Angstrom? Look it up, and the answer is 6.28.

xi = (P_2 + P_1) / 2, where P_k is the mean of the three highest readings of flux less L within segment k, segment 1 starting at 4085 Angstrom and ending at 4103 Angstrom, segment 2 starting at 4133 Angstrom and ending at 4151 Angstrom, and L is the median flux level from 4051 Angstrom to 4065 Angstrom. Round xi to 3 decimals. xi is 0.537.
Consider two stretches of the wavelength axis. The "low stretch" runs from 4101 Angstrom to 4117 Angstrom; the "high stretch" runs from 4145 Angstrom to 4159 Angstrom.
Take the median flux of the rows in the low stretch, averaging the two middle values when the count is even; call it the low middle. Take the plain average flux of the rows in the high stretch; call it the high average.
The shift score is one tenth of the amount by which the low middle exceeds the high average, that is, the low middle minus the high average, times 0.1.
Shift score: 0.13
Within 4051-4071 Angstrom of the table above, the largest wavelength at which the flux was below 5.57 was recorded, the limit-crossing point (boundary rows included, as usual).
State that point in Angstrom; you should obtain 4066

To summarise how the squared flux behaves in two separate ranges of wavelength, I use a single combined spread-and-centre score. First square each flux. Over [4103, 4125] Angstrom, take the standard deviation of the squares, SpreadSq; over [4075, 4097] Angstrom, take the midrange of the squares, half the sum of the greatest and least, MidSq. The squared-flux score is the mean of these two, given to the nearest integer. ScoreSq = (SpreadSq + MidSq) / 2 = 22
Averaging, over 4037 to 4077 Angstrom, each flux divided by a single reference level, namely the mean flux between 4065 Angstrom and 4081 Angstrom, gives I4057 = 0.98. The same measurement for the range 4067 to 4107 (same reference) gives 1.08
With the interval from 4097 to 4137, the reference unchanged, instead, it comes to 1.11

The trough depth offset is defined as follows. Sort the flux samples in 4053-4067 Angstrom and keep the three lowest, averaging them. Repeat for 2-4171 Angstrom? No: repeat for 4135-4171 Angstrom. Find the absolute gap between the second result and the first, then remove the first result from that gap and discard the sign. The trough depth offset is 4.93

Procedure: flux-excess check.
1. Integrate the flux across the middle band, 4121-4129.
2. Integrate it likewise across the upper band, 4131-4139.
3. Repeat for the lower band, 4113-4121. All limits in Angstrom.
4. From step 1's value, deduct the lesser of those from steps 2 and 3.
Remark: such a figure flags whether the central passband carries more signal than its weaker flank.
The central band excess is 3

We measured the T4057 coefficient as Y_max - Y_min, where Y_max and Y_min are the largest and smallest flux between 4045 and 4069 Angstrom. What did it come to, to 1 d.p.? 0.8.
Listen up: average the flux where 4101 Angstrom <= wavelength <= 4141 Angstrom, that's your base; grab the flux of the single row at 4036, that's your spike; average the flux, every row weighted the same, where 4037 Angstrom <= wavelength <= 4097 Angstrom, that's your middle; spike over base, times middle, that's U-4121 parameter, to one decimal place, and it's 5.1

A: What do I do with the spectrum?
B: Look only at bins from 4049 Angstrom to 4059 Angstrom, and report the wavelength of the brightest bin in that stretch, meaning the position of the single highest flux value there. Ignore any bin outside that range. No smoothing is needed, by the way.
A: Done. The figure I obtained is 4058 Angstrom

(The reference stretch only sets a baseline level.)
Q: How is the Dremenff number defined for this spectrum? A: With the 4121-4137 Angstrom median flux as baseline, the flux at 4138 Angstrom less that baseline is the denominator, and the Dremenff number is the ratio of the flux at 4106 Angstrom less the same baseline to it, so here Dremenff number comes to -7.8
